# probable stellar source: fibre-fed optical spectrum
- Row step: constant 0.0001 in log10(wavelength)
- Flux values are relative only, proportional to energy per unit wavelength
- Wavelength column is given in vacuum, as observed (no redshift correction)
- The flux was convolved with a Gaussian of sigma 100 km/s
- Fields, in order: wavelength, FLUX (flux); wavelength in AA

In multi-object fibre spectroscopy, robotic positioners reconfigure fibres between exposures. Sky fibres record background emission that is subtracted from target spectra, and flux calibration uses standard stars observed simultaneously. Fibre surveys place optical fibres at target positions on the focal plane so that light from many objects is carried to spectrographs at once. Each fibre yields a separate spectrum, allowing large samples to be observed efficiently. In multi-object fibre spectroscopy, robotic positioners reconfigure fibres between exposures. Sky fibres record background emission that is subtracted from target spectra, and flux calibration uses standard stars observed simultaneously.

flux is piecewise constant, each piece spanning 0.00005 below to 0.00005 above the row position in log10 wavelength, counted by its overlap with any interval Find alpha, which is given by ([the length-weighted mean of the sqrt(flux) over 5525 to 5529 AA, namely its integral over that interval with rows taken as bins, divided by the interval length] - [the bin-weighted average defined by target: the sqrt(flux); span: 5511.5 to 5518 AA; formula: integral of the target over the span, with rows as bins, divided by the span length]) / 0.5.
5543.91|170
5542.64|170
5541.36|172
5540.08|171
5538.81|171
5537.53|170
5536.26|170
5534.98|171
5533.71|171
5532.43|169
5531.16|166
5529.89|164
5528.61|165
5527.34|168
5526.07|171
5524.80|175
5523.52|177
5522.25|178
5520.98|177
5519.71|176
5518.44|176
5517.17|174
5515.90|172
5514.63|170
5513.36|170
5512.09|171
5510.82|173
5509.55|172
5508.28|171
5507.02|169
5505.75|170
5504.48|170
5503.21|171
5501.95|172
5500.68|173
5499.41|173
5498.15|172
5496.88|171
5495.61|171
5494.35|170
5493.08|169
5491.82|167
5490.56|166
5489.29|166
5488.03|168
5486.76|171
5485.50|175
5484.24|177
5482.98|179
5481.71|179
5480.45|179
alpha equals -0.1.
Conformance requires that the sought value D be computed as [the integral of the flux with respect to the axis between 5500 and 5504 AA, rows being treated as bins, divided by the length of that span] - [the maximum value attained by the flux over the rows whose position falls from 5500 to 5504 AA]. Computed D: -1.17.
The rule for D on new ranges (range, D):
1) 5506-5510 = -1.26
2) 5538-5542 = -0.96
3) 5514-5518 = -1.77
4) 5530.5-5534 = -2.54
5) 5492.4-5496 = -0.88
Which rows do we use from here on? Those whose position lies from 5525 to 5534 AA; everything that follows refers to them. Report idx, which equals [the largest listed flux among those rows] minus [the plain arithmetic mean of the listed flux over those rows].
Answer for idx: 3.3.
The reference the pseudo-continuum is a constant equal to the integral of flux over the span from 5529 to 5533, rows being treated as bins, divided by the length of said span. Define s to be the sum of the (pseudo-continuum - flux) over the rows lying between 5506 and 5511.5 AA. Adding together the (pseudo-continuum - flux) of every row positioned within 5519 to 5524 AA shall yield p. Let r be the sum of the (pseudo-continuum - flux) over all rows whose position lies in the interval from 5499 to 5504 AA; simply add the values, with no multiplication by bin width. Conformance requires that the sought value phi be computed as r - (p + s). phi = 39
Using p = -43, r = -24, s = -20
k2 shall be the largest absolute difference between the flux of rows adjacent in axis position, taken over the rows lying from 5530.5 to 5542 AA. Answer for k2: 3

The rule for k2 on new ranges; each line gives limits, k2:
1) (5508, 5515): 2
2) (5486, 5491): 3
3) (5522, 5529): 4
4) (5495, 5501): 1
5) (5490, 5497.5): 2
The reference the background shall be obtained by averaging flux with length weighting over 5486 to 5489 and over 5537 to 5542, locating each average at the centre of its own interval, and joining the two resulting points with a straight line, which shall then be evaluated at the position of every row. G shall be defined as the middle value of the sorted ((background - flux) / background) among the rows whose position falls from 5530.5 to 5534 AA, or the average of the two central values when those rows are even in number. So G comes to 0.010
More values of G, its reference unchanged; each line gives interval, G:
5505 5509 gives -0.001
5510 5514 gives -0.006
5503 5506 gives -0.001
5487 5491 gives 0.020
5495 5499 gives -0.008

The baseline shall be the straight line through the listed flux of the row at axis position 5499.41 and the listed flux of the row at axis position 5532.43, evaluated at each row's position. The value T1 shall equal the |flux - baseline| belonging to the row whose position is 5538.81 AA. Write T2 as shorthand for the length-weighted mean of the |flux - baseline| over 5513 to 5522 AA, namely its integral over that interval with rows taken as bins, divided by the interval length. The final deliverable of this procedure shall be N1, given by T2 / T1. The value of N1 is 1.3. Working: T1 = 2.8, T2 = 4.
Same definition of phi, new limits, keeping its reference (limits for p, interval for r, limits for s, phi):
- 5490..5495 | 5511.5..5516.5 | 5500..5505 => 10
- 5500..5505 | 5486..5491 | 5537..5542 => 34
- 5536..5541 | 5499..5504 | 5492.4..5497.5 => 9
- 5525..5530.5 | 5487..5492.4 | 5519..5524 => 44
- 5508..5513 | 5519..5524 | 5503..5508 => -6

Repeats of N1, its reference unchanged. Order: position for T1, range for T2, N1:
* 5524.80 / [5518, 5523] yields 1.3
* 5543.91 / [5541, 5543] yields 1.3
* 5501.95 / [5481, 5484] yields 5.3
